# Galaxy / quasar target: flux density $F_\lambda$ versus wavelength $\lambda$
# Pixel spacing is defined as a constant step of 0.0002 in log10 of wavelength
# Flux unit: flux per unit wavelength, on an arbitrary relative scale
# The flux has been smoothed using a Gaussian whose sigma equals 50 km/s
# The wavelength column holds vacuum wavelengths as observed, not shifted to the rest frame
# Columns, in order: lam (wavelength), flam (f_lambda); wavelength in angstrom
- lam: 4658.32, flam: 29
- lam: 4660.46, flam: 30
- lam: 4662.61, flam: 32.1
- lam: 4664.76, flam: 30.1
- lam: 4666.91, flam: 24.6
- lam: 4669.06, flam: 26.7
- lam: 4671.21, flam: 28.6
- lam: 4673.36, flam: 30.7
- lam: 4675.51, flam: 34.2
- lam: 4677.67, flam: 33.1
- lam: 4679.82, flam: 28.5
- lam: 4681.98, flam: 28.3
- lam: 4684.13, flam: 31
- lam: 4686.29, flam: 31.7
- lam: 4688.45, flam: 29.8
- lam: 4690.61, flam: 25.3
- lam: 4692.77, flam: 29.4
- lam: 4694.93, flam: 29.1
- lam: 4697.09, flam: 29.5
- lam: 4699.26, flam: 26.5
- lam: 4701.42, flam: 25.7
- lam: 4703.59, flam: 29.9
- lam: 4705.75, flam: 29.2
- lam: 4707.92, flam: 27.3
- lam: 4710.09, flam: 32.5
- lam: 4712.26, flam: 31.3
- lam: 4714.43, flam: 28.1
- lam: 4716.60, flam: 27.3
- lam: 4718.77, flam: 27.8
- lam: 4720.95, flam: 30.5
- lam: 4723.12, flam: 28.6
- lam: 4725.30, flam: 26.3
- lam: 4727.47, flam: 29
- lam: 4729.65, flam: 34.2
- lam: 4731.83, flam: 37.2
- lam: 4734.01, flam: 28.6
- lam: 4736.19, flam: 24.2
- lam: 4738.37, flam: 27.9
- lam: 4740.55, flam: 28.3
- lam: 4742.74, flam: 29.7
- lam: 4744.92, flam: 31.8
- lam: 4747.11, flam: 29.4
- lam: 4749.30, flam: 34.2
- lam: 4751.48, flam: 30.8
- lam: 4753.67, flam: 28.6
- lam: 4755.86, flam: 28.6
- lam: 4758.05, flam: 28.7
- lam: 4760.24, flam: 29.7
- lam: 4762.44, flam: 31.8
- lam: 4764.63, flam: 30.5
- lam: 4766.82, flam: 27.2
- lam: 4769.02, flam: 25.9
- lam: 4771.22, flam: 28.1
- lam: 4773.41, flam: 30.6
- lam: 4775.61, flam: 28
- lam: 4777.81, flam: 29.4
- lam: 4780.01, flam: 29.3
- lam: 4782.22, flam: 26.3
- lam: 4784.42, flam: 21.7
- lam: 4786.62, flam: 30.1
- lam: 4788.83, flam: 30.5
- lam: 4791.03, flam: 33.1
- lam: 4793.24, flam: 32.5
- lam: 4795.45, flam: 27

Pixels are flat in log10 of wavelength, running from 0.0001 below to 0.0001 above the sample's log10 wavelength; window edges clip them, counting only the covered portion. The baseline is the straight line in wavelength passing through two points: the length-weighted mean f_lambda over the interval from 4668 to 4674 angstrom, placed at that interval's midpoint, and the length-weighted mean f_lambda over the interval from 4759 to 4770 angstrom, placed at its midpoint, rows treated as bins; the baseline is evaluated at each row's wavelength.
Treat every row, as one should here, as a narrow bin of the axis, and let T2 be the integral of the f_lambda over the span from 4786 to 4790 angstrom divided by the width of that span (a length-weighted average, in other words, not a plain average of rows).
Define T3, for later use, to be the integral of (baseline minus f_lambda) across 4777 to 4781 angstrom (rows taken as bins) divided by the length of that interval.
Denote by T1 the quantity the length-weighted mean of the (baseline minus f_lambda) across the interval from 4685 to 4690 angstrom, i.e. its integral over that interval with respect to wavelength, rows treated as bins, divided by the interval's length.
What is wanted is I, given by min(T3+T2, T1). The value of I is -1.6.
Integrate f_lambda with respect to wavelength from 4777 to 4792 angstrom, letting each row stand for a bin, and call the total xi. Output 429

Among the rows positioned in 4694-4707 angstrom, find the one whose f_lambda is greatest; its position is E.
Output 4703.59 angstrom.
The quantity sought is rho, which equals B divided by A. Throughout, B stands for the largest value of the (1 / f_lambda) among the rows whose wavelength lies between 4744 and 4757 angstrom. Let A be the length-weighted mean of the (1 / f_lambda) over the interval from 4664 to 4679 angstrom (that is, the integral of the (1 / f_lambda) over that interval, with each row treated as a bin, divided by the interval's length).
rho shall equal 1.03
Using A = 0.0341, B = 0.035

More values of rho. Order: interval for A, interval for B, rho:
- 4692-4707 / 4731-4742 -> 1.17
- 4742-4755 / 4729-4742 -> 1.27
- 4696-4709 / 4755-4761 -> 0.98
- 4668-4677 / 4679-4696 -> 1.18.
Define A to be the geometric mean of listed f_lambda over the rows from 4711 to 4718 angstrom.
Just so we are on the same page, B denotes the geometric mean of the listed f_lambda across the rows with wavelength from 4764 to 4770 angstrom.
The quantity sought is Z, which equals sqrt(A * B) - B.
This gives 0.5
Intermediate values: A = 28.8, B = 27.8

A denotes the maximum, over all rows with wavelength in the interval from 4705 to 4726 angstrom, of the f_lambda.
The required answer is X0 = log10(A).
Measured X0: 1.51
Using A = 32.5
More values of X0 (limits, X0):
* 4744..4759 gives 1.53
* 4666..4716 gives 1.53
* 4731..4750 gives 1.57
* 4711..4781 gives 1.57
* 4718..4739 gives 1.57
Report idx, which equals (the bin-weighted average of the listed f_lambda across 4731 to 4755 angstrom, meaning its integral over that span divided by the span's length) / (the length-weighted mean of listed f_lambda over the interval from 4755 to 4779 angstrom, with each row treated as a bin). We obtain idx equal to 1.035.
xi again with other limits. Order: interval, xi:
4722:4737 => 448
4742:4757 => 457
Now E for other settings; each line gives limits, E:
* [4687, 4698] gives 4688.45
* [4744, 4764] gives 4749.30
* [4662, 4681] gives 4675.51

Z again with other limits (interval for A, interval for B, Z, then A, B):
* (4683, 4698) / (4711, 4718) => 0.2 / 29.3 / 28.8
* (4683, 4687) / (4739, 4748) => 0.8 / 31.3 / 29.8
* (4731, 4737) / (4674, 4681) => -1.2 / 29.5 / 31.8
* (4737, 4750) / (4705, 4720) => 0.6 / 30.1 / 29.0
